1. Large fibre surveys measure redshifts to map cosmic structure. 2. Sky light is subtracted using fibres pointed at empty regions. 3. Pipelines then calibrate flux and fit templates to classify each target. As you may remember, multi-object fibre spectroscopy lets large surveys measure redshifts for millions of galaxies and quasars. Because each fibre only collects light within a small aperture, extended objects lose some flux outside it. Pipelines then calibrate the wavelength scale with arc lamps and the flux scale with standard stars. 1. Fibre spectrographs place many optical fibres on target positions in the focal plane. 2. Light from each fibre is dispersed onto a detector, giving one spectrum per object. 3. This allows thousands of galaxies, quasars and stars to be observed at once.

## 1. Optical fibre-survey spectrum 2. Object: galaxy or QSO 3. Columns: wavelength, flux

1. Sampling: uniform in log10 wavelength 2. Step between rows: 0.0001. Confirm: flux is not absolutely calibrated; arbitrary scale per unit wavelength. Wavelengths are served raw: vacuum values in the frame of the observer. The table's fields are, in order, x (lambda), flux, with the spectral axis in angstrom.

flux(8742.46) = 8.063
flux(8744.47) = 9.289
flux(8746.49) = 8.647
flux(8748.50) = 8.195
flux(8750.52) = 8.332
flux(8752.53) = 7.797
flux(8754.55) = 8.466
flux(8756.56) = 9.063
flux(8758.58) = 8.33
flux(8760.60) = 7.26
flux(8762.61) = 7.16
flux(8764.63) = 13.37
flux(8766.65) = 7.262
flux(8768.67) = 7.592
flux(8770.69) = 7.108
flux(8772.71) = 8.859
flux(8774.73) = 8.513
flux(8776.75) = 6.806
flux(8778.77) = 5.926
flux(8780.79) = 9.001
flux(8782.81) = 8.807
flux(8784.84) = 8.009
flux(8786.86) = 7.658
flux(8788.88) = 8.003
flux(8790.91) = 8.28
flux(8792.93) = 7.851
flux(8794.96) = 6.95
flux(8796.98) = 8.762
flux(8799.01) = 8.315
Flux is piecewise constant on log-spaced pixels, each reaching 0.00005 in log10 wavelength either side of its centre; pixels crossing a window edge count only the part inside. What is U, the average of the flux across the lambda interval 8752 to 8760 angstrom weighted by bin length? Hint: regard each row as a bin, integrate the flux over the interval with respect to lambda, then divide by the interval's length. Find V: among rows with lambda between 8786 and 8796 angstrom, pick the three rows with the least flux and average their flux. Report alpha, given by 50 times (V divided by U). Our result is 45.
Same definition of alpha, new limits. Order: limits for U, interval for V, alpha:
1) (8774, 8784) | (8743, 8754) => 52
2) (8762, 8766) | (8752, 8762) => 38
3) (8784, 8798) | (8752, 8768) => 46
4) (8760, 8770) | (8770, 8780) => 39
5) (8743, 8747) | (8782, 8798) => 42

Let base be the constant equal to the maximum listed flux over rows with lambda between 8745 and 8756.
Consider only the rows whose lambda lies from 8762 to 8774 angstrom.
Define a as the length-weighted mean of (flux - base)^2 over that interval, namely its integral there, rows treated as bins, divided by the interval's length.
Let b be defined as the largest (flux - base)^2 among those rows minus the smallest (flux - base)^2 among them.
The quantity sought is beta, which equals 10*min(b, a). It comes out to 50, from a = 5.0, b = 22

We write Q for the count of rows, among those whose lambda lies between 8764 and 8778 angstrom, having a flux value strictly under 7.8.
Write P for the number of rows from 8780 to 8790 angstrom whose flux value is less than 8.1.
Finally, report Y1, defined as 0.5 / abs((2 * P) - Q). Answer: 0.25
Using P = 3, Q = 4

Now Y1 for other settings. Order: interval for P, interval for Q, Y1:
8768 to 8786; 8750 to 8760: 0.06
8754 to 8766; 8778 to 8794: 0.25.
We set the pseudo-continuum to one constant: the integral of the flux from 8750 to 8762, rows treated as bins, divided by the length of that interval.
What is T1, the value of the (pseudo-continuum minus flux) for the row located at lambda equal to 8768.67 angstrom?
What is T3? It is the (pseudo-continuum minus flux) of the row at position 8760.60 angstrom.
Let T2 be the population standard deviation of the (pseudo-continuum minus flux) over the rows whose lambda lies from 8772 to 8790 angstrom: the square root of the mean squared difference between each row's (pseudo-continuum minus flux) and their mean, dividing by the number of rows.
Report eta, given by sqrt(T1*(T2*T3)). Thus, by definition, 0.72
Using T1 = 0.6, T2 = 0.97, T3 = 0.9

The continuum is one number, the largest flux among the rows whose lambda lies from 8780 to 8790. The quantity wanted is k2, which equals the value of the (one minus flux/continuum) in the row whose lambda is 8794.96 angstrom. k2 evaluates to 0.23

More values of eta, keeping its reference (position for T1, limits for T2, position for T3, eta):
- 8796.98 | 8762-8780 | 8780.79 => 1.00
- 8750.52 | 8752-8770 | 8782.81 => 0.43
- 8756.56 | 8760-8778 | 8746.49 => 0.90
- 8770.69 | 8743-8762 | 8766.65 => 0.75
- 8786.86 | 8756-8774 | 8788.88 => 0.41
